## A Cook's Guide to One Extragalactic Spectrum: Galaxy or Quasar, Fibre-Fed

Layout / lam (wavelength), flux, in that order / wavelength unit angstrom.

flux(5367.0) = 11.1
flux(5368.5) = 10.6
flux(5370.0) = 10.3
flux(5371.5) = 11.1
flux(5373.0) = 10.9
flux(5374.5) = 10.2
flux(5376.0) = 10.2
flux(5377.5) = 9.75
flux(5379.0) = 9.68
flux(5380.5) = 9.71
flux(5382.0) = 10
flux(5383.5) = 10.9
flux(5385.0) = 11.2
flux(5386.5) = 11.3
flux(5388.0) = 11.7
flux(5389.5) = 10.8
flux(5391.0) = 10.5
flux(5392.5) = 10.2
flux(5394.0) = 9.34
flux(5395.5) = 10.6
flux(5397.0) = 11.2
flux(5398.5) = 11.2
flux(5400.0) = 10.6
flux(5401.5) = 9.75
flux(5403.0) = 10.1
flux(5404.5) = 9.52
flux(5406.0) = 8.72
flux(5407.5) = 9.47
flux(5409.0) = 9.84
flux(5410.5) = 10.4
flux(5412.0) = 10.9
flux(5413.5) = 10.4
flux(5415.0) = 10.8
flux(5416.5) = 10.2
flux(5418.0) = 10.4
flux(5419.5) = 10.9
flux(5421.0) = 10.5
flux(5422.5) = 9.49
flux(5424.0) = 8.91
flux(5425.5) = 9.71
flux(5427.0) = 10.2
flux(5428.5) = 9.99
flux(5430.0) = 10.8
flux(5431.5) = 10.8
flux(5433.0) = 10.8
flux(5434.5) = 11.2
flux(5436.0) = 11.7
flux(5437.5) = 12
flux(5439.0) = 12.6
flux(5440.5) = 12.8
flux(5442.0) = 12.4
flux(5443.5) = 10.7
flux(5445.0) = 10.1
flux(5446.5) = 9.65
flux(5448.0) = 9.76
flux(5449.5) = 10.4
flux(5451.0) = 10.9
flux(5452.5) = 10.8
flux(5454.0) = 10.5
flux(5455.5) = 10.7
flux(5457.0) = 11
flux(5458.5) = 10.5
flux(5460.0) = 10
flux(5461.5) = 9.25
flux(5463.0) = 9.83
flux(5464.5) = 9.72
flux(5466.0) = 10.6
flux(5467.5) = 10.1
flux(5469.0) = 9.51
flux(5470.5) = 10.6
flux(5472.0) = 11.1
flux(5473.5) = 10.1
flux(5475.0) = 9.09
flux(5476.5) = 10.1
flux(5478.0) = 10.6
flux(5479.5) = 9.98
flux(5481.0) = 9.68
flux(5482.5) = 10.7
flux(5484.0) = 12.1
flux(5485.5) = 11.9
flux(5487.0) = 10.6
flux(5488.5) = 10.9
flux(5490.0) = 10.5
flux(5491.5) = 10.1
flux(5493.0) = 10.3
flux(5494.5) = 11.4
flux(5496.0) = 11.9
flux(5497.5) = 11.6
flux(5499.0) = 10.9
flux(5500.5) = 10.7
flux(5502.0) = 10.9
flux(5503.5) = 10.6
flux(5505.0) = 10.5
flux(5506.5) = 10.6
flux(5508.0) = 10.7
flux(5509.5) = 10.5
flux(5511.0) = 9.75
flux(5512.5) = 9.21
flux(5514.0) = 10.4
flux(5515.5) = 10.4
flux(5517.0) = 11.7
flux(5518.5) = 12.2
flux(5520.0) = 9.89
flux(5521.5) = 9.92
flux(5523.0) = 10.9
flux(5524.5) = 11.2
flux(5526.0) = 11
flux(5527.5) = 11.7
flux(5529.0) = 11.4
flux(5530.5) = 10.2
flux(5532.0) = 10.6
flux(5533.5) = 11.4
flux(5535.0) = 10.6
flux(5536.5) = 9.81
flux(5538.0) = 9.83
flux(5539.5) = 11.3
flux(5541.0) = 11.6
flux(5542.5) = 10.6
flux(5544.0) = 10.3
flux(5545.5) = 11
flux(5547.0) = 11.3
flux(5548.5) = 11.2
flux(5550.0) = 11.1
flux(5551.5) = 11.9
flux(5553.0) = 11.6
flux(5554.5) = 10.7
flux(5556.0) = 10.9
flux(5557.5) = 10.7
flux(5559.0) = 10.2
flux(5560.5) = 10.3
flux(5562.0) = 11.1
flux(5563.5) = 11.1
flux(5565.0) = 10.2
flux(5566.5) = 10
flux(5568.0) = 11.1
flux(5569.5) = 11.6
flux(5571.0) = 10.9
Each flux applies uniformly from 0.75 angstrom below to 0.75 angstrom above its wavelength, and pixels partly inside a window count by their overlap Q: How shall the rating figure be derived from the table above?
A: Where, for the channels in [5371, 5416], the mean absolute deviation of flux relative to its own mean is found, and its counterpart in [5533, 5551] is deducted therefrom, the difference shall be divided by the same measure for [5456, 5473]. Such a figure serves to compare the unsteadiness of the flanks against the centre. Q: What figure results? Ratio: 0.14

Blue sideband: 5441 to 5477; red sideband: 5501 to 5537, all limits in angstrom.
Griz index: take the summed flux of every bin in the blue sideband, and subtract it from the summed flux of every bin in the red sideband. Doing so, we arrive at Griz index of 8.7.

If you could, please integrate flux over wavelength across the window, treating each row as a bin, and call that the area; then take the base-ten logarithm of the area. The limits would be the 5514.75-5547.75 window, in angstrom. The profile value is 2.554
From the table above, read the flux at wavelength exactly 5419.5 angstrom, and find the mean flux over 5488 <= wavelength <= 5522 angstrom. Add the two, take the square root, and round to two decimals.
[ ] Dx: 4.65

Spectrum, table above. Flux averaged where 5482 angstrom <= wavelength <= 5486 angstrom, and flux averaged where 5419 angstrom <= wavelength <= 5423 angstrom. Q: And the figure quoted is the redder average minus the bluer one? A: 1.3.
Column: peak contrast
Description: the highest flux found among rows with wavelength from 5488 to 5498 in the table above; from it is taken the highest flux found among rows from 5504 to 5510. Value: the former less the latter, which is 1.2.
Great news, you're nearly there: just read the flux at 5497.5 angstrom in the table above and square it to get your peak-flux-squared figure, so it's 135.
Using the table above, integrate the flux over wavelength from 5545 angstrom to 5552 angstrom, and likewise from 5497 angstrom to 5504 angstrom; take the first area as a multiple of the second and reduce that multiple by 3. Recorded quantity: -1.97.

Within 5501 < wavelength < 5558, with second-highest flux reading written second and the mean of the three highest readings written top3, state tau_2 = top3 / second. 1.003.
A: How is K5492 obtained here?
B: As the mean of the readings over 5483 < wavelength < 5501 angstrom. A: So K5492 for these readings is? 11.1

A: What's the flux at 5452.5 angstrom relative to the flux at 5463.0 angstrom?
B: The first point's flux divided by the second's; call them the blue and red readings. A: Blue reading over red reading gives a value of 1.10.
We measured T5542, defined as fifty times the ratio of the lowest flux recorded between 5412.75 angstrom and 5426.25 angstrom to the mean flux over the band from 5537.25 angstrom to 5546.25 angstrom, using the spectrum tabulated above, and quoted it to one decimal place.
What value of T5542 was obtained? 41.4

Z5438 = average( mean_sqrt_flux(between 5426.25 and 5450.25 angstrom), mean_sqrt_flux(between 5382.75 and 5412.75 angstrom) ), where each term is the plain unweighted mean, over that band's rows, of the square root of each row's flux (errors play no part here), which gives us 3.27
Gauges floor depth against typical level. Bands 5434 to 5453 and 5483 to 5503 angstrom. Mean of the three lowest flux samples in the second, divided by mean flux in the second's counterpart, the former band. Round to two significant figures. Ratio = 0.92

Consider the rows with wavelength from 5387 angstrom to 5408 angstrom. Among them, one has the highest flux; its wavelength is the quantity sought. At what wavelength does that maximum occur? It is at 5388.0 angstrom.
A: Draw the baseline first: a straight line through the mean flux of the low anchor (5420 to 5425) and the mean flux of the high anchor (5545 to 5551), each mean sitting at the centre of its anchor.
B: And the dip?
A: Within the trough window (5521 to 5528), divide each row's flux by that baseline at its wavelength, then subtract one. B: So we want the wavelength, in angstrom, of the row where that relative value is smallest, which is 5521.5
